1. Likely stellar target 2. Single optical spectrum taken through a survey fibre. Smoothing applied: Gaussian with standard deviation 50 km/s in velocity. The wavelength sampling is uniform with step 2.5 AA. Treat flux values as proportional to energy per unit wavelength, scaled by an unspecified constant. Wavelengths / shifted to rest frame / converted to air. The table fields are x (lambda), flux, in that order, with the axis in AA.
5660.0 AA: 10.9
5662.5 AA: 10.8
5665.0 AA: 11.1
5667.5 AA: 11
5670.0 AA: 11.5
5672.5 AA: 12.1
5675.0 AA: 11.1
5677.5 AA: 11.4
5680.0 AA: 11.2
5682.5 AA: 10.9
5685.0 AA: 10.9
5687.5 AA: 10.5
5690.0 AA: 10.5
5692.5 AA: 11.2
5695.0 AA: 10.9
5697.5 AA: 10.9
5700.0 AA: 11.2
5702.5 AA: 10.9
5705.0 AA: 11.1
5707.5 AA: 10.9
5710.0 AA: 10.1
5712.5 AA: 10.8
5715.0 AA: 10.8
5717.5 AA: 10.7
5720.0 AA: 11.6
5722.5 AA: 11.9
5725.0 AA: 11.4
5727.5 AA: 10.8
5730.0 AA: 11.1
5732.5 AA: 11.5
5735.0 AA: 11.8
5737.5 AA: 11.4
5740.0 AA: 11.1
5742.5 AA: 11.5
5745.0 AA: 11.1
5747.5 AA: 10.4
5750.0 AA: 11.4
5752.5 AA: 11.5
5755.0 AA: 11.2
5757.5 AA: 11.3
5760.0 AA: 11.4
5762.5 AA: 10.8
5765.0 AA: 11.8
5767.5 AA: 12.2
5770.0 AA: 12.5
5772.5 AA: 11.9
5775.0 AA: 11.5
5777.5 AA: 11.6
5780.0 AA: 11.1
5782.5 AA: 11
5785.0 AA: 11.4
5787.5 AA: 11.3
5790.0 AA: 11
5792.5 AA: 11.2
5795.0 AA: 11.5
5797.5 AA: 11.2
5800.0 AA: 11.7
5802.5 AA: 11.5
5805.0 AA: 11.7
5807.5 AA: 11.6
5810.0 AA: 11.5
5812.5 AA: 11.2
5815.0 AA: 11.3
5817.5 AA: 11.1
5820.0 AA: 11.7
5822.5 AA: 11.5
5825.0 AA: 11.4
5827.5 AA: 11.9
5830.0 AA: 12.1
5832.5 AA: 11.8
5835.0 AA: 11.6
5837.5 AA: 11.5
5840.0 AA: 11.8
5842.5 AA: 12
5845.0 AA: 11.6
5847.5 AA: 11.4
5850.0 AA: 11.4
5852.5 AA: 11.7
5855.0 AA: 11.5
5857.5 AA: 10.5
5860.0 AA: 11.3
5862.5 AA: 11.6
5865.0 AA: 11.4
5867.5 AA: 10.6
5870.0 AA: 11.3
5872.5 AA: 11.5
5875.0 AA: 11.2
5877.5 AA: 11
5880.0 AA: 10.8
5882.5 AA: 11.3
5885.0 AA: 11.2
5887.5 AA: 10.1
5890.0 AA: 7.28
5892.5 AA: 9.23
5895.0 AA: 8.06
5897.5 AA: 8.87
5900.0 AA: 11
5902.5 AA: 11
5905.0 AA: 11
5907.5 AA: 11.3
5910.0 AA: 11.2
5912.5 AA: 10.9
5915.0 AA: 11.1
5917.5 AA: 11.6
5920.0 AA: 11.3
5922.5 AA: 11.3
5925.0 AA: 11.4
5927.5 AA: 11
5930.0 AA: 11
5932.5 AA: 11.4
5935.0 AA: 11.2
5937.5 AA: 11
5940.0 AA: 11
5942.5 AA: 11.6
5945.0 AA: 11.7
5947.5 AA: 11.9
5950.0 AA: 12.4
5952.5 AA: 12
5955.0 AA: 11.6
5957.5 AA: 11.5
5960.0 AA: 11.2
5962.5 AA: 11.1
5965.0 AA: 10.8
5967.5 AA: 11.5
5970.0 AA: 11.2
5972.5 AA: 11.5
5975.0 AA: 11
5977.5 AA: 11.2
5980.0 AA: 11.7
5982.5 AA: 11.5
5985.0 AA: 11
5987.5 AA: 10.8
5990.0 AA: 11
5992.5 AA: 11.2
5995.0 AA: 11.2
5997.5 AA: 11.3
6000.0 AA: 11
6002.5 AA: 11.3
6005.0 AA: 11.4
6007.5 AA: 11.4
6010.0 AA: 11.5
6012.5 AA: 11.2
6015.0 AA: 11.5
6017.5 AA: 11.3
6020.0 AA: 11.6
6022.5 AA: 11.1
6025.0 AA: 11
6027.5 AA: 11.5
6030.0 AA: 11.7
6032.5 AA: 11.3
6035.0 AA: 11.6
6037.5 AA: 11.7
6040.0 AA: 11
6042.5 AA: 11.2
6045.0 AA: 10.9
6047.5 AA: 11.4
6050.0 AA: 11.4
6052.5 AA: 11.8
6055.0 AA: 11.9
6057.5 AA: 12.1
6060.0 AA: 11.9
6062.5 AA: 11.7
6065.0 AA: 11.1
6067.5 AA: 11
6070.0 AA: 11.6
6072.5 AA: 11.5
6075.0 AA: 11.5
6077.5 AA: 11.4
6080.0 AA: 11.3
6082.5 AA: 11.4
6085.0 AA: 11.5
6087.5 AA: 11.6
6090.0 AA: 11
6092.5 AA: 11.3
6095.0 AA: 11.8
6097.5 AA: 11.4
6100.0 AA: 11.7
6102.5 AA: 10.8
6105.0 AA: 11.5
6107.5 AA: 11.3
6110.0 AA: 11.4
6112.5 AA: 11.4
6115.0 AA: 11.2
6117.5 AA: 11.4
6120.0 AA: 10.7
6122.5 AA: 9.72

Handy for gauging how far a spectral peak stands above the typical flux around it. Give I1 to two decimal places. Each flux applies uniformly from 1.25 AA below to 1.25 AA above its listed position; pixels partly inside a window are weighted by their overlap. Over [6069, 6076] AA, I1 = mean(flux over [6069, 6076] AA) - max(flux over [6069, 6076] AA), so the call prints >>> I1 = -0.07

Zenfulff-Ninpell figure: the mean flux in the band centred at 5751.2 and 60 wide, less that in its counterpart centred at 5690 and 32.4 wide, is 0.45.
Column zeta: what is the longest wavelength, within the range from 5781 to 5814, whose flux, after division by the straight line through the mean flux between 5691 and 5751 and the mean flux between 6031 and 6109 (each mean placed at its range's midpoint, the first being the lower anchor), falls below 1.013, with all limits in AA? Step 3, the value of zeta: 5812.5 AA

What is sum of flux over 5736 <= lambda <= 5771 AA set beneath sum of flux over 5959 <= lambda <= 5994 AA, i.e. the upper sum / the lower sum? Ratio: 0.98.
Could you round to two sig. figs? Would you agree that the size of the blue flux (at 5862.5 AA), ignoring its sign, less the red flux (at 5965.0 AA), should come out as 0.80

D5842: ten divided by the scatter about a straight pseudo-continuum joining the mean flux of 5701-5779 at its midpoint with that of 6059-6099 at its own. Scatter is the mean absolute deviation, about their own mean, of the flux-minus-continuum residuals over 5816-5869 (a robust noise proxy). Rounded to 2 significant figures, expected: 36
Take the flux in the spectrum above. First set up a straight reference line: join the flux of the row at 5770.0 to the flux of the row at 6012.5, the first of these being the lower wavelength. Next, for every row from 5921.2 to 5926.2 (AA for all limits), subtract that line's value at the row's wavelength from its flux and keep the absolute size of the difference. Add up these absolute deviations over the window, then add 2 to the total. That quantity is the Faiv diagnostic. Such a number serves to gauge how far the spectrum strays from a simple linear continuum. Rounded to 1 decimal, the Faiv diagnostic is 2.7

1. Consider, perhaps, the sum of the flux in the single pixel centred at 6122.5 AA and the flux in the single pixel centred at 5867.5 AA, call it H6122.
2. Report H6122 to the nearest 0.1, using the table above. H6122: 20.3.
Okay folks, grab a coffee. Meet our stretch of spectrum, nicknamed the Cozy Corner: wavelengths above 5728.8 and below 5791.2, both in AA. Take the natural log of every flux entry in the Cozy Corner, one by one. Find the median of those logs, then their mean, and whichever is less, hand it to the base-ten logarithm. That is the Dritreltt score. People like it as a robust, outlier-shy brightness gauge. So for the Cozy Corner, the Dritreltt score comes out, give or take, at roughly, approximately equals 0.386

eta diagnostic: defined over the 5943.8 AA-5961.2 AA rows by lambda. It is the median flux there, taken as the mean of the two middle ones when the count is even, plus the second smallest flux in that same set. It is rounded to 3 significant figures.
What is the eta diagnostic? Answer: 23.2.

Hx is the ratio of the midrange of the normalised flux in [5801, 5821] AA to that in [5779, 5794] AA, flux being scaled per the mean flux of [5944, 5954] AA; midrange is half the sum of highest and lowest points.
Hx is 1.02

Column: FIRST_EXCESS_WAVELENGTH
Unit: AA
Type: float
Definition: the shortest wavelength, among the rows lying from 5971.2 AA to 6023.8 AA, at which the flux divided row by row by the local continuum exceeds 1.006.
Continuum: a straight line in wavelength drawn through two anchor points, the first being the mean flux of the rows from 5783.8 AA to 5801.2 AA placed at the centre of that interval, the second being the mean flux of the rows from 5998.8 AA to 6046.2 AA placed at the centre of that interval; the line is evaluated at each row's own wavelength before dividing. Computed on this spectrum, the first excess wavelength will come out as 5972.5 AA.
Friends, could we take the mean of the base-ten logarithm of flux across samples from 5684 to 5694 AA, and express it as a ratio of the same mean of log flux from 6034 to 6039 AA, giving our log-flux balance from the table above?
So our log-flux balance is 0.97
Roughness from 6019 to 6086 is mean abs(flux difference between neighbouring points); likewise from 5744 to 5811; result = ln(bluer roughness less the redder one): -2.4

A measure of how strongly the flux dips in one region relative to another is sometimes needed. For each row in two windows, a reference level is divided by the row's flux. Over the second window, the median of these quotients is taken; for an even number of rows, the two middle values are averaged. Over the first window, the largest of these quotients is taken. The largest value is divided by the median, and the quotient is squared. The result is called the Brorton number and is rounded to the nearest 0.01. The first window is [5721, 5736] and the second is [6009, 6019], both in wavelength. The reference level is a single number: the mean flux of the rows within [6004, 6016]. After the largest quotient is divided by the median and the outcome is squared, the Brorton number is 1.11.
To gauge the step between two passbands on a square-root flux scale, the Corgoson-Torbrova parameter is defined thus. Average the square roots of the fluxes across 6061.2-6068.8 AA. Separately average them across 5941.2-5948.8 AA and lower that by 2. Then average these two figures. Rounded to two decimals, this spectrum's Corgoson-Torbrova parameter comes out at 2.39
